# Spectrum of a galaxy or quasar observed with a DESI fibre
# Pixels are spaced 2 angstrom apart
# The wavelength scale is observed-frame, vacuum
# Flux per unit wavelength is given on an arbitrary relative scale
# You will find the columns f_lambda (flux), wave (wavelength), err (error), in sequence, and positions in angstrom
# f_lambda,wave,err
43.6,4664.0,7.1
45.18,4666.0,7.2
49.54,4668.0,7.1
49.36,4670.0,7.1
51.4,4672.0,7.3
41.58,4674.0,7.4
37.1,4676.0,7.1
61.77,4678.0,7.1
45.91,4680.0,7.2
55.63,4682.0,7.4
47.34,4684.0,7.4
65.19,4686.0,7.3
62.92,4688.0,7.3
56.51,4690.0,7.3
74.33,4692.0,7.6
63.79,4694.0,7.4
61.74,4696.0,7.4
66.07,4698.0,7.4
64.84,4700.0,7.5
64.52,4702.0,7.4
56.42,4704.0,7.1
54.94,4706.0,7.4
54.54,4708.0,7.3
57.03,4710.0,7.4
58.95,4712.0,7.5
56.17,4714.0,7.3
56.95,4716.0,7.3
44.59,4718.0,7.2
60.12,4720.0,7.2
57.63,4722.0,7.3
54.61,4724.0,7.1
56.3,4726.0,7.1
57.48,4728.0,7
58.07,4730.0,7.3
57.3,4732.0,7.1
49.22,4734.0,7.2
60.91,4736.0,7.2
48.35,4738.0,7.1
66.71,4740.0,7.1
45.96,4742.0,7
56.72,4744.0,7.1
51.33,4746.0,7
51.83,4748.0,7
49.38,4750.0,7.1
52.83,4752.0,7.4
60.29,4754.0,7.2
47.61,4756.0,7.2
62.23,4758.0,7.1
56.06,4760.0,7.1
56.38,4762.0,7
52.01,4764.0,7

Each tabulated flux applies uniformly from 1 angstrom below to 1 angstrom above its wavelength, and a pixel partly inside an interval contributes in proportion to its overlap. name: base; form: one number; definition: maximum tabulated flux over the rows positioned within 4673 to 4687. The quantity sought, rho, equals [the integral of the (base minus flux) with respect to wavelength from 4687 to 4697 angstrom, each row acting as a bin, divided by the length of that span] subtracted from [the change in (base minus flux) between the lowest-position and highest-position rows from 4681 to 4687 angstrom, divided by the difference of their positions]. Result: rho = -4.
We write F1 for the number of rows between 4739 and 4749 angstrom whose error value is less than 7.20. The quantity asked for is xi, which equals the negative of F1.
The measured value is -5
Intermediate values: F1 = 5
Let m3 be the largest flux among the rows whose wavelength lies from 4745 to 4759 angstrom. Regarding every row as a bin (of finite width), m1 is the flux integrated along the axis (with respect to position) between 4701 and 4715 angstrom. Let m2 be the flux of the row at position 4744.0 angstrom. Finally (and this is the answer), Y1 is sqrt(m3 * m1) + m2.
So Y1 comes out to 281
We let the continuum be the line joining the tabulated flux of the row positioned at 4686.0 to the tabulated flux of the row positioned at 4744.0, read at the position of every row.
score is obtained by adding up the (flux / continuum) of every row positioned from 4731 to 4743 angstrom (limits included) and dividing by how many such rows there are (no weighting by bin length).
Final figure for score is 0.95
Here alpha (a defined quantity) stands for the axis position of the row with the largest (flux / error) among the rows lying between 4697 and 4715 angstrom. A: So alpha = 4698.0 angstrom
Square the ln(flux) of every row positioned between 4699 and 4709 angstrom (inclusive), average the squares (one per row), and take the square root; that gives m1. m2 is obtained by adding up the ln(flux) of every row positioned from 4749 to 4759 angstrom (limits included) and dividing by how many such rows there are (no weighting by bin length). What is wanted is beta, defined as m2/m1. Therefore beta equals 0.979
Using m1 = 4.08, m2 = 3.99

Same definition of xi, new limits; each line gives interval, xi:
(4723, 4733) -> -4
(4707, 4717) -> 0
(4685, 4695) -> 0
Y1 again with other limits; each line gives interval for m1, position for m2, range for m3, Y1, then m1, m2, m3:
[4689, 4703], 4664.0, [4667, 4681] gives 280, 904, 43.6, 61.77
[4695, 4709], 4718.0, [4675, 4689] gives 279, 846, 44.59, 65.19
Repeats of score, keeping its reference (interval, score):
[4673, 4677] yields 0.59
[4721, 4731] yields 0.96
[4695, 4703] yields 1.02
